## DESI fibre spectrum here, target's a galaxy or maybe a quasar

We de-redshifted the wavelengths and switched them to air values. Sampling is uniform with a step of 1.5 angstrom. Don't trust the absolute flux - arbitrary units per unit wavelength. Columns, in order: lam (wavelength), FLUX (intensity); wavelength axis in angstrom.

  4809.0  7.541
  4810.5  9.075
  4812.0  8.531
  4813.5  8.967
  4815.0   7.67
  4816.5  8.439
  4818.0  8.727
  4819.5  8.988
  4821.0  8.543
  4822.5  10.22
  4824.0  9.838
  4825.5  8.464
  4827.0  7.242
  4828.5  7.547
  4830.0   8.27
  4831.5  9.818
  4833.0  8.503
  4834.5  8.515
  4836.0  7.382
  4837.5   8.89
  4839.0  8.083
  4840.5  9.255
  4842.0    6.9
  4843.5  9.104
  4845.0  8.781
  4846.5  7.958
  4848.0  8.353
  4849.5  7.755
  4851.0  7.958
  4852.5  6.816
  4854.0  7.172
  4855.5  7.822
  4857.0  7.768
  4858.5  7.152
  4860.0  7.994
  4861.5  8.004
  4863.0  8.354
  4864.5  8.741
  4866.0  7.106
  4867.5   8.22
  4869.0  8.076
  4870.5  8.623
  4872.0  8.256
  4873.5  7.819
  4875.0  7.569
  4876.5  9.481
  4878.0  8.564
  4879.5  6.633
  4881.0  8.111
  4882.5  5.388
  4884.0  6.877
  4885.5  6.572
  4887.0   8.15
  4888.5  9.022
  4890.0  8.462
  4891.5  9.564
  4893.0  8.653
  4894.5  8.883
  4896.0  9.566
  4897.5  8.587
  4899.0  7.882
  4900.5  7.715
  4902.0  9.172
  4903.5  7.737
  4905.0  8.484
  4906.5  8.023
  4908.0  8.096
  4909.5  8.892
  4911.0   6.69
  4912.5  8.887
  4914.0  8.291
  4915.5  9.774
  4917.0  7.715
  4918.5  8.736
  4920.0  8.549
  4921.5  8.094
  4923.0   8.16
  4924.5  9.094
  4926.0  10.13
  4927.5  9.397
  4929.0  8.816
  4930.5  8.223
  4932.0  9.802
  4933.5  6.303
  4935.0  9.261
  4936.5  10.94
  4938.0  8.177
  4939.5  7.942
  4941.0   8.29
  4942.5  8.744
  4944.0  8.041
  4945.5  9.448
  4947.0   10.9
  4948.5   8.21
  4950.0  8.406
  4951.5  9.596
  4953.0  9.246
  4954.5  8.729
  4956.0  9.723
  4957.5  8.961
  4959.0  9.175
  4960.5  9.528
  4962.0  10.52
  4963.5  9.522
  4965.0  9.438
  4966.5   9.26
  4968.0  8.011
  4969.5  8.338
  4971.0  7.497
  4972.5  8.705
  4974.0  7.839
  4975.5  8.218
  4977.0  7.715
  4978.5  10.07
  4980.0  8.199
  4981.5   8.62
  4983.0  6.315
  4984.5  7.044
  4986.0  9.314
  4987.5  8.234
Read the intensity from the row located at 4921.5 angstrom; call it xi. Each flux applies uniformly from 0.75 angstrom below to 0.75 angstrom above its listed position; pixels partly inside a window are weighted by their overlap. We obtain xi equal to 8.094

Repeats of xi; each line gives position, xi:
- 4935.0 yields 9.261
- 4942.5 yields 8.744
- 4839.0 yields 8.083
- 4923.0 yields 8.16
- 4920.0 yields 8.549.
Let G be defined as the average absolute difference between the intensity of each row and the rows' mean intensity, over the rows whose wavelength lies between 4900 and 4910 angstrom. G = 0.47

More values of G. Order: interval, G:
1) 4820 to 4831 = 0.82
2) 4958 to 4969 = 0.46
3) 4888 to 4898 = 0.36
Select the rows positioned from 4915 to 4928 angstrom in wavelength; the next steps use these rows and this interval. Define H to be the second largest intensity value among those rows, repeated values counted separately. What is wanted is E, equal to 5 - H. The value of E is -4.8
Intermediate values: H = 9.774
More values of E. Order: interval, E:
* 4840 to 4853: -4.1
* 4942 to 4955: -4.6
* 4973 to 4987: -4.3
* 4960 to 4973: -4.5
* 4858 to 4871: -3.6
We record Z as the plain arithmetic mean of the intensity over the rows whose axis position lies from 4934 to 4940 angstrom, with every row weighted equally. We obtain 9.1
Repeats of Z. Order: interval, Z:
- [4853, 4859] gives 7.5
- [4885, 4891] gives 8.1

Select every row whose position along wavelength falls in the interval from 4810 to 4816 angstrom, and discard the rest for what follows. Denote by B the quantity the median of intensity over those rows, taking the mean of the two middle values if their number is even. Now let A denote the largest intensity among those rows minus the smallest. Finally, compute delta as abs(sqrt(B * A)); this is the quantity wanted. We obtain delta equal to 3.5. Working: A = 1.4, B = 8.75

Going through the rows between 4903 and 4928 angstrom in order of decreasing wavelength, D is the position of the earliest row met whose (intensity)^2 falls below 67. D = 4923.0 angstrom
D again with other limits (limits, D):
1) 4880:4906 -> 4903.5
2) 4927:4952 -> 4944.0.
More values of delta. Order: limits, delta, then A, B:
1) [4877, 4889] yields 5.2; 3.6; 7.49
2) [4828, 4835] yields 4.4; 2.3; 8.50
